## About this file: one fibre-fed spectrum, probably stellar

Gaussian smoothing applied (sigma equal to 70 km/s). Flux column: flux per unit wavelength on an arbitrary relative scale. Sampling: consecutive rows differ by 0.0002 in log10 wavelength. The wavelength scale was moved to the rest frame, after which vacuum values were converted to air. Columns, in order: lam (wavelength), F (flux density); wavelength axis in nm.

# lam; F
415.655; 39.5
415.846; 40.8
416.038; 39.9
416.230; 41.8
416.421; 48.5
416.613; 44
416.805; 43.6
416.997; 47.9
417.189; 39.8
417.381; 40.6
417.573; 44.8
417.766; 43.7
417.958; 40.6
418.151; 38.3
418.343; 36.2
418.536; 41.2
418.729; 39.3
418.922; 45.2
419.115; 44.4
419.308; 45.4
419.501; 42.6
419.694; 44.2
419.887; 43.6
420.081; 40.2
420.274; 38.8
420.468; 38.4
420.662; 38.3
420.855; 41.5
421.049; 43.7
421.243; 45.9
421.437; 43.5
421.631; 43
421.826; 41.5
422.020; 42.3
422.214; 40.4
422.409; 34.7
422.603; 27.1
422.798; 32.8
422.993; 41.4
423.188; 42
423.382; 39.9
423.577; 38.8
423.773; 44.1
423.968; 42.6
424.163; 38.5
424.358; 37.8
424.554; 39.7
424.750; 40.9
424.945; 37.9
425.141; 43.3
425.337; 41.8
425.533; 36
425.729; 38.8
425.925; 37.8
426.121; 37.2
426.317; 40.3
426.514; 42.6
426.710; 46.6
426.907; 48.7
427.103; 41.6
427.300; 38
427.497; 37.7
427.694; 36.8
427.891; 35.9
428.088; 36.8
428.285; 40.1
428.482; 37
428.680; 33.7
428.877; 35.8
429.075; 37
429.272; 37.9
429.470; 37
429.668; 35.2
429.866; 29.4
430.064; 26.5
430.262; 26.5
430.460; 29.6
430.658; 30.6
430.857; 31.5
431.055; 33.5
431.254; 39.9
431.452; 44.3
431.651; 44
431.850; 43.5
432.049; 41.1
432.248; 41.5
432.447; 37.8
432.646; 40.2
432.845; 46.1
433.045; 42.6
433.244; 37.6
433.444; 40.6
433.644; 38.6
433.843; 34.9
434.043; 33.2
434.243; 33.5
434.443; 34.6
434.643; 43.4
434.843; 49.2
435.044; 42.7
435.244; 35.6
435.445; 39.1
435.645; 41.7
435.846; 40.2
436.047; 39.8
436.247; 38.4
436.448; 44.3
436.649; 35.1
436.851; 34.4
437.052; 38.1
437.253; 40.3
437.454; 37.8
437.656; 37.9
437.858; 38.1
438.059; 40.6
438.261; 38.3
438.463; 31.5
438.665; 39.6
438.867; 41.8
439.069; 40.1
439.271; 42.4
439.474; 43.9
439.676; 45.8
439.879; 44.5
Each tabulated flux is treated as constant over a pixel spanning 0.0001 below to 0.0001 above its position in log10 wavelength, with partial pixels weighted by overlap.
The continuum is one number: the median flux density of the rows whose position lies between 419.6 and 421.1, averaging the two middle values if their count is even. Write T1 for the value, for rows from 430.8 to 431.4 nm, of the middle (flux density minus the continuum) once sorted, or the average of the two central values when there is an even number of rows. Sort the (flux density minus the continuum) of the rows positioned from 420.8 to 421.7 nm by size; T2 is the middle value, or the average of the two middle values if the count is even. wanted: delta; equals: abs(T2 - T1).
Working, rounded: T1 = -7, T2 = 3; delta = 10.0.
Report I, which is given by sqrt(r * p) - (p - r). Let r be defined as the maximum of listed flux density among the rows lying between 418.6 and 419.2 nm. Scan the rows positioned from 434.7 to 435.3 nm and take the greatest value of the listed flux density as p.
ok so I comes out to 43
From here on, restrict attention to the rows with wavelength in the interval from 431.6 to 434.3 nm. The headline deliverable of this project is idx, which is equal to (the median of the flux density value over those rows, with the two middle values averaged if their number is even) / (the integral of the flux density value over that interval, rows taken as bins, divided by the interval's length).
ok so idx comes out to 1.02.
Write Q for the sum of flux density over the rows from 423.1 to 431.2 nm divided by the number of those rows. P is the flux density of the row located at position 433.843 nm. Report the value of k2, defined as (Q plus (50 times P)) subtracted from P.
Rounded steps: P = 34.9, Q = 38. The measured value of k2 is -1748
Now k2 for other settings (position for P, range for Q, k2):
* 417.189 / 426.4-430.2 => -1988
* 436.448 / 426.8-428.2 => -2210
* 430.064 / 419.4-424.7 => -1339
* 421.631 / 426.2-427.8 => -2149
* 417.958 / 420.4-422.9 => -2029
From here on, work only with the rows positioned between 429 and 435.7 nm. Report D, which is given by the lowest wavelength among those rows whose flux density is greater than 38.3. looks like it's 431.254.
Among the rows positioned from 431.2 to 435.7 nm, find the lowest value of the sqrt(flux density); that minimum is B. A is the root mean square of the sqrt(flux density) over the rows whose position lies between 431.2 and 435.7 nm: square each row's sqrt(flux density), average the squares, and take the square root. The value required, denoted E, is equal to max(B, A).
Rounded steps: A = 6.34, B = 5.76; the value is 6.34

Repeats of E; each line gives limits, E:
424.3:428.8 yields 6.28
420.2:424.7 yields 6.31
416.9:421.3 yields 6.48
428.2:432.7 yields 6.02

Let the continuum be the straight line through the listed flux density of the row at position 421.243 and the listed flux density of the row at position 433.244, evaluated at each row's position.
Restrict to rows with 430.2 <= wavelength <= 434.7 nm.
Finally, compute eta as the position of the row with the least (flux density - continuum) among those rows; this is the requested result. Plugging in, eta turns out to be 430.262 nm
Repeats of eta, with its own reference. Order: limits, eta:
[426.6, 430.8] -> 430.064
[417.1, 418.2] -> 418.151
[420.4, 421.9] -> 420.468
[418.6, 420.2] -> 418.729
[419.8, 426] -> 422.603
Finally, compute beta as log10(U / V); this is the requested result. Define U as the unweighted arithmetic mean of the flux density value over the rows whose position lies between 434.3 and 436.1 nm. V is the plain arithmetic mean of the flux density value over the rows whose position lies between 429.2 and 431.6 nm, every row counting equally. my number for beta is 0.08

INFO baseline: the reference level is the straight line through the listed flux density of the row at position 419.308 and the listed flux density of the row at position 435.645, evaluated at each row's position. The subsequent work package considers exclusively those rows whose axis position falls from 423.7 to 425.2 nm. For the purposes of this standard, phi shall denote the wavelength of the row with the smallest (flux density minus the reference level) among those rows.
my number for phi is 424.358 nm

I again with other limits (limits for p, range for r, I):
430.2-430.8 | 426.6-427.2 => 57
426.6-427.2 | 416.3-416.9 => 48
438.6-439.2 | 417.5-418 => 46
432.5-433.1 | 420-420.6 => 37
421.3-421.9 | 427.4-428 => 35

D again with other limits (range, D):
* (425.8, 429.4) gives 426.317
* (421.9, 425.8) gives 422.020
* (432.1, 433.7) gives 432.248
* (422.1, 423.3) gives 422.214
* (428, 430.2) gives 428.285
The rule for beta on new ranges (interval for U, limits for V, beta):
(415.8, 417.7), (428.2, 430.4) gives 0.10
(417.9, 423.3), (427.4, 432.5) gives 0.05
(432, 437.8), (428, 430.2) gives 0.05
